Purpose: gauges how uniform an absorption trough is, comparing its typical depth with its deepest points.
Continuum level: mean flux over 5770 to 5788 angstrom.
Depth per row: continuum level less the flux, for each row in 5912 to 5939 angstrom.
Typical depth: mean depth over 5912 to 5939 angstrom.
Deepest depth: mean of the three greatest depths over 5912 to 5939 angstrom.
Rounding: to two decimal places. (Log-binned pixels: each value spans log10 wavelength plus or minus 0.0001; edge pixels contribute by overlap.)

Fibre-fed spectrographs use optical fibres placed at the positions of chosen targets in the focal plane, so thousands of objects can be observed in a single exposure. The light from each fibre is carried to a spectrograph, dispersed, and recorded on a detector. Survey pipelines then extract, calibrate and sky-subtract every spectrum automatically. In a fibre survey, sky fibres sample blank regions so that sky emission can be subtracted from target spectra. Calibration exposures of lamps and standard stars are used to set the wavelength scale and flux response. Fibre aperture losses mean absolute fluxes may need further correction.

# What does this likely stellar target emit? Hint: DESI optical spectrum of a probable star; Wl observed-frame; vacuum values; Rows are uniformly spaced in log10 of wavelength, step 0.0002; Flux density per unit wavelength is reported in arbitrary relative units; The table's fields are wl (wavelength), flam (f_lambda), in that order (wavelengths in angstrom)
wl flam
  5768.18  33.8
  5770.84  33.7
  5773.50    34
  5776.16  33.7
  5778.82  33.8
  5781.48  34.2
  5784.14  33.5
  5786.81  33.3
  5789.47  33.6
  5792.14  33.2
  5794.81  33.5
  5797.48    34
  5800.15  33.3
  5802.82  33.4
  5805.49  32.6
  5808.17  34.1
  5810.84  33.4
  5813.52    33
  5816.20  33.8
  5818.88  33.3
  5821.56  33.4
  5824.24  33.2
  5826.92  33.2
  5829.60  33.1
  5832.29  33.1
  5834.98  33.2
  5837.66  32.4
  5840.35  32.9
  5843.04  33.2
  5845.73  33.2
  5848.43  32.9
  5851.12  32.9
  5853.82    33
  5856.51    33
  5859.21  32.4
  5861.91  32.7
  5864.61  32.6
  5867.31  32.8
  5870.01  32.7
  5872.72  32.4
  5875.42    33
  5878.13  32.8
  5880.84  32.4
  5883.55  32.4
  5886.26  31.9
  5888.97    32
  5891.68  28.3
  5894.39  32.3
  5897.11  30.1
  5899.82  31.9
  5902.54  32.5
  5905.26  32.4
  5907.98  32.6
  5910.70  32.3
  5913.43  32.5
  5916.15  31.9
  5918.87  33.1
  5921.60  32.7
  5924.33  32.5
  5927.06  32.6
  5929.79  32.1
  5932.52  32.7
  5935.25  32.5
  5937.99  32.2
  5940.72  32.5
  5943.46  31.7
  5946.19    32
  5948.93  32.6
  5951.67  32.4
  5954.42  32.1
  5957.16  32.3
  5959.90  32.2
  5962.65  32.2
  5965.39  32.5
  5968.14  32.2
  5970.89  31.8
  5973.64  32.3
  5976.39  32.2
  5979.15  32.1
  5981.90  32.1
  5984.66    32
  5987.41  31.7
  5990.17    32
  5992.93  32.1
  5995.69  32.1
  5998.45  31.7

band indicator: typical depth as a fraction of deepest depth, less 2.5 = -1.75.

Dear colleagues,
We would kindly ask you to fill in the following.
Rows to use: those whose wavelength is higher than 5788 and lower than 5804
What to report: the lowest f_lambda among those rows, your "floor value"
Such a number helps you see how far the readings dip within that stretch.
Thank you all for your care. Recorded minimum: 33.2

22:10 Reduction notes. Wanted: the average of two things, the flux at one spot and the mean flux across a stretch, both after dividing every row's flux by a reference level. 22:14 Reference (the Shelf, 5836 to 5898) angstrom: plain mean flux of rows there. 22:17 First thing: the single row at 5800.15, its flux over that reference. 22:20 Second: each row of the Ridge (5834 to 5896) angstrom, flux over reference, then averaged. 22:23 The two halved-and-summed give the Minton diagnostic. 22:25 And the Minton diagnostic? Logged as 1.02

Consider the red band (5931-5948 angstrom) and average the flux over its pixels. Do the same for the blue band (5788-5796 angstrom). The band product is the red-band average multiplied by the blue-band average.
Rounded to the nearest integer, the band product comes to 1079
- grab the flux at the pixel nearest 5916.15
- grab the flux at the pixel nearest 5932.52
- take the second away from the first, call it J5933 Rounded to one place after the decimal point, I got -0.8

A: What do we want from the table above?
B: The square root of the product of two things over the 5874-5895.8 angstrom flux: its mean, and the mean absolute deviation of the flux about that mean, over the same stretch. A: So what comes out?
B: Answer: 5.3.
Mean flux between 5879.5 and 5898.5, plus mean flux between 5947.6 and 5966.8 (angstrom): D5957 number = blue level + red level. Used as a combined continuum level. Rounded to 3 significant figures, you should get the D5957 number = 63.7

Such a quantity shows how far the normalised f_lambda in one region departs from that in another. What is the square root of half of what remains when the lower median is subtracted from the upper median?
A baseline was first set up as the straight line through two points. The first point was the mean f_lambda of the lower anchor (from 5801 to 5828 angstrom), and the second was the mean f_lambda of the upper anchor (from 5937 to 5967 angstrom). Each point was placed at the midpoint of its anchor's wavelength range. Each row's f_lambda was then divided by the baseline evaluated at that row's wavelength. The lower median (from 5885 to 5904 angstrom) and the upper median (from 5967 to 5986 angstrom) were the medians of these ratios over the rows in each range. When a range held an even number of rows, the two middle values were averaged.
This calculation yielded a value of 0.114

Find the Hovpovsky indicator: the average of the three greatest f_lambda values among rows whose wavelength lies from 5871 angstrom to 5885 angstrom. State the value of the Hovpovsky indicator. 32.7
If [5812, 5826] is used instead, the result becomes 33.5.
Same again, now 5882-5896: 32.2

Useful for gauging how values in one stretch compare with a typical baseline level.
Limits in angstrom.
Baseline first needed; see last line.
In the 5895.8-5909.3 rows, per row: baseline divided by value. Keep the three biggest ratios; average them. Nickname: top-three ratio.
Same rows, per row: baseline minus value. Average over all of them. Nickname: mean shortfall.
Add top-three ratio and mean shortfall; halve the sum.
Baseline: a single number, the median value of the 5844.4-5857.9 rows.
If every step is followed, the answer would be 1.07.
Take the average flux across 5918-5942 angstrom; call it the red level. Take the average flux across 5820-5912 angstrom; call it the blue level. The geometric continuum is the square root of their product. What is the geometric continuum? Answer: 32.5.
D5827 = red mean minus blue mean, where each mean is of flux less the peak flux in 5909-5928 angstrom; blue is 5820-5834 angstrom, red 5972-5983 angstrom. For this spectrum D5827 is -1.0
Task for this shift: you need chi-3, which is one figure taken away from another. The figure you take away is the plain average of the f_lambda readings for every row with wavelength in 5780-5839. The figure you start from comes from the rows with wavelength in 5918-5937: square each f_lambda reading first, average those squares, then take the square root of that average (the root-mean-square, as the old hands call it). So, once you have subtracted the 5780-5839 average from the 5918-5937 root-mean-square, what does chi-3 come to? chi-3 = -0.8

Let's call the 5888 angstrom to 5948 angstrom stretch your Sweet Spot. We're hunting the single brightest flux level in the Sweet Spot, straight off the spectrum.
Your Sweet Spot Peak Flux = 33.1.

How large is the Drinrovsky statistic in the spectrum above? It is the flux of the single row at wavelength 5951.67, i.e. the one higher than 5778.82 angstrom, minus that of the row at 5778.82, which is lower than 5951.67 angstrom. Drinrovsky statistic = -1.40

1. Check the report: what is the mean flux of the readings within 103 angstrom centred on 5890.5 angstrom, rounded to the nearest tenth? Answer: 32.4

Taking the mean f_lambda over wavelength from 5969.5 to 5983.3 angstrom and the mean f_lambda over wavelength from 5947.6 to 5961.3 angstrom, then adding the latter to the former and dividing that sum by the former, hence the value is 2.01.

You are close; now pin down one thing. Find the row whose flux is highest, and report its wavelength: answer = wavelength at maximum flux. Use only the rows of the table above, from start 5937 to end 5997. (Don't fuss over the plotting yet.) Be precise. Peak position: 5948.93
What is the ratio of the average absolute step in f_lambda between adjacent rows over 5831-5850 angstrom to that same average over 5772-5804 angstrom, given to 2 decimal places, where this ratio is 0.92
